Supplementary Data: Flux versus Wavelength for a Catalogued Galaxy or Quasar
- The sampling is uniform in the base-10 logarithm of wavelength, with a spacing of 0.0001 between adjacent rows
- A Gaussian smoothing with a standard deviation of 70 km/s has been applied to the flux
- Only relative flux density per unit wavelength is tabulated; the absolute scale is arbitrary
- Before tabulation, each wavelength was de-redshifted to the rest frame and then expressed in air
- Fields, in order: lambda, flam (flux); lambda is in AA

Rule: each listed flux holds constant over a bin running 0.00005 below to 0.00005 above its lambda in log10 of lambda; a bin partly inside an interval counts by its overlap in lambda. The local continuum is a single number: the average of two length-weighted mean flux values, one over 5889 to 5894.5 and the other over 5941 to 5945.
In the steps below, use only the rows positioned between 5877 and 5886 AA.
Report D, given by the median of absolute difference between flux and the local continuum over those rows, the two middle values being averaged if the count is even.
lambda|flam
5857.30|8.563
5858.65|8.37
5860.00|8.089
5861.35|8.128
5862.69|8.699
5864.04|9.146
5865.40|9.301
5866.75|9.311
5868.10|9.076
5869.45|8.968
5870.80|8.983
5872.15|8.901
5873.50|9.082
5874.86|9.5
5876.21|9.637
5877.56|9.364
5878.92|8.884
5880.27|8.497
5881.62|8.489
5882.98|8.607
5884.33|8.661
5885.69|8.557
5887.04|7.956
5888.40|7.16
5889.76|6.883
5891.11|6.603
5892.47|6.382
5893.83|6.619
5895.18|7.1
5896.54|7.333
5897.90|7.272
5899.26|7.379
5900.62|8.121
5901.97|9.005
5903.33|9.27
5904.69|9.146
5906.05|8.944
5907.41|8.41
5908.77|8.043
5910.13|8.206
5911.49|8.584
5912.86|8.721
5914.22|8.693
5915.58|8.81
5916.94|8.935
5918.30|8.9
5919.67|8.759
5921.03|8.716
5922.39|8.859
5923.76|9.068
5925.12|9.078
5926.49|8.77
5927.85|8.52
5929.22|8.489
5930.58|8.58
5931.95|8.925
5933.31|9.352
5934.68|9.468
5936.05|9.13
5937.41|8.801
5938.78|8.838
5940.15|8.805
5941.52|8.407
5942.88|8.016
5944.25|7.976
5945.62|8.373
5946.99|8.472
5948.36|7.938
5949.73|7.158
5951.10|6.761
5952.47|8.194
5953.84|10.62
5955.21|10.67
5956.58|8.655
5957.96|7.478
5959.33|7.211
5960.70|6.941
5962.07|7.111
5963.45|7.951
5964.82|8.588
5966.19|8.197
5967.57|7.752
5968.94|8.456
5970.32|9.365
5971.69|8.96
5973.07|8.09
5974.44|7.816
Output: 1.23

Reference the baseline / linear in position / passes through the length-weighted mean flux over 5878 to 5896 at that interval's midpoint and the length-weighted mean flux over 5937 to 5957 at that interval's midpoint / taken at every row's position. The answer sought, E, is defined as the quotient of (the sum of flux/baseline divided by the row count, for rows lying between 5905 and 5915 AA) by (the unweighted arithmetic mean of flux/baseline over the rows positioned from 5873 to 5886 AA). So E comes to 0.91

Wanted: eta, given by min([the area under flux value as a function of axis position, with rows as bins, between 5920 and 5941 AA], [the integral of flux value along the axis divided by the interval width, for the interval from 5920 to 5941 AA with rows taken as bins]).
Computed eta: 8.89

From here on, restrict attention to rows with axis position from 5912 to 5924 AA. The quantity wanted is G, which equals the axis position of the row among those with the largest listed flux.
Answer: 5923.76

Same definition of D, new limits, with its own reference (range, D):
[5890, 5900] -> 0.28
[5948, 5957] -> 0.81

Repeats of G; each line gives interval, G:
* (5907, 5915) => 5912.86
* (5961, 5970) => 5964.82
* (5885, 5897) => 5885.69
